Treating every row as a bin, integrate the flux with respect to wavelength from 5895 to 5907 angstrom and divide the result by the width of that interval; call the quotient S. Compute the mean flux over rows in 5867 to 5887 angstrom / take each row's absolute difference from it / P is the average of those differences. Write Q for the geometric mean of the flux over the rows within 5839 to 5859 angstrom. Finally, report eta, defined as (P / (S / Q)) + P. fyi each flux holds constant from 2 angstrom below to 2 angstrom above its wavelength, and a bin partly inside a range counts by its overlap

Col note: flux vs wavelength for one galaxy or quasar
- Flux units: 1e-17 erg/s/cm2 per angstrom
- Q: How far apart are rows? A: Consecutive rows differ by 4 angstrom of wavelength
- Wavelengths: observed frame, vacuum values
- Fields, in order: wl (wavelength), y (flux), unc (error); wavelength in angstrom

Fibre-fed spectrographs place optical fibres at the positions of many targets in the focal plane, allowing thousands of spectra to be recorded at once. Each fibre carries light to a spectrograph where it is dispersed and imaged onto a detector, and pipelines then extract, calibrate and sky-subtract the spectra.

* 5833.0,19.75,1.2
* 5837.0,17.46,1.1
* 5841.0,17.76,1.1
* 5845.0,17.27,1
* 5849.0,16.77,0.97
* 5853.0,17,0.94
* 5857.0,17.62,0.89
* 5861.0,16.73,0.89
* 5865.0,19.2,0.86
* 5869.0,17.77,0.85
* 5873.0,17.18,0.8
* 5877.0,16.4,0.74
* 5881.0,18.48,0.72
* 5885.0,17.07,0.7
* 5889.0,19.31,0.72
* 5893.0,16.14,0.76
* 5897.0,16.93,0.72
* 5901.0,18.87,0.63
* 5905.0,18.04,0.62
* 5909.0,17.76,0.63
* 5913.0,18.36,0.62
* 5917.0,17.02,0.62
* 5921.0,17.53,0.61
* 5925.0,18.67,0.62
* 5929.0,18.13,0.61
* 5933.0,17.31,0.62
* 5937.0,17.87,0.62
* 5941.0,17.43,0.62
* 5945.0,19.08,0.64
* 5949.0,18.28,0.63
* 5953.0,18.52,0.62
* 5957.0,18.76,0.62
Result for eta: 1.17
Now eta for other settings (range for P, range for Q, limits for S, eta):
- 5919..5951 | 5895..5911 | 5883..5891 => 1.00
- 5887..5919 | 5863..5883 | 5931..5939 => 1.69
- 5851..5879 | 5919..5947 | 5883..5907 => 1.35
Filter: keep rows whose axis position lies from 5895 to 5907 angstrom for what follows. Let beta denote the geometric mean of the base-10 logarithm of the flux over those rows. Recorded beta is 1.25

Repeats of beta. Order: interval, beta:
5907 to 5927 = 1.25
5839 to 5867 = 1.24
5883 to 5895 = 1.24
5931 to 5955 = 1.26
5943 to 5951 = 1.27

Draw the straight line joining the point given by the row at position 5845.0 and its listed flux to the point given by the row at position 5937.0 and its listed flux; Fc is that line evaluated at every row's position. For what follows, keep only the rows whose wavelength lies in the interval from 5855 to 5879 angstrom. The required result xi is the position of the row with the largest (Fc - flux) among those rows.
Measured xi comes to 5877.0 angstrom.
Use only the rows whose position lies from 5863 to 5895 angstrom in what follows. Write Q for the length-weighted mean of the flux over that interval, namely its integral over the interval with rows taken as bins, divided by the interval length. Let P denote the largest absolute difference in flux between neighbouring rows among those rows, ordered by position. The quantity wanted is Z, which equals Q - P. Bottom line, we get 14.5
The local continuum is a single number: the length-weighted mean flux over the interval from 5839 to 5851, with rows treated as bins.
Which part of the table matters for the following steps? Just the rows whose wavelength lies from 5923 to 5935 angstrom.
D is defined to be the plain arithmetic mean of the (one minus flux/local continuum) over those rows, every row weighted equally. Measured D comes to -0.045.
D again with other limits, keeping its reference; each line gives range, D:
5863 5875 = -0.045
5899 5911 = -0.055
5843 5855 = 0.015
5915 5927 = -0.027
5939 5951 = -0.058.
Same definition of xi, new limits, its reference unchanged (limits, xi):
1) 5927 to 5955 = 5933.0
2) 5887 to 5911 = 5893.0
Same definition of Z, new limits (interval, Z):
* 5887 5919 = 14.6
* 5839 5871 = 15.0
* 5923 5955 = 16.5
